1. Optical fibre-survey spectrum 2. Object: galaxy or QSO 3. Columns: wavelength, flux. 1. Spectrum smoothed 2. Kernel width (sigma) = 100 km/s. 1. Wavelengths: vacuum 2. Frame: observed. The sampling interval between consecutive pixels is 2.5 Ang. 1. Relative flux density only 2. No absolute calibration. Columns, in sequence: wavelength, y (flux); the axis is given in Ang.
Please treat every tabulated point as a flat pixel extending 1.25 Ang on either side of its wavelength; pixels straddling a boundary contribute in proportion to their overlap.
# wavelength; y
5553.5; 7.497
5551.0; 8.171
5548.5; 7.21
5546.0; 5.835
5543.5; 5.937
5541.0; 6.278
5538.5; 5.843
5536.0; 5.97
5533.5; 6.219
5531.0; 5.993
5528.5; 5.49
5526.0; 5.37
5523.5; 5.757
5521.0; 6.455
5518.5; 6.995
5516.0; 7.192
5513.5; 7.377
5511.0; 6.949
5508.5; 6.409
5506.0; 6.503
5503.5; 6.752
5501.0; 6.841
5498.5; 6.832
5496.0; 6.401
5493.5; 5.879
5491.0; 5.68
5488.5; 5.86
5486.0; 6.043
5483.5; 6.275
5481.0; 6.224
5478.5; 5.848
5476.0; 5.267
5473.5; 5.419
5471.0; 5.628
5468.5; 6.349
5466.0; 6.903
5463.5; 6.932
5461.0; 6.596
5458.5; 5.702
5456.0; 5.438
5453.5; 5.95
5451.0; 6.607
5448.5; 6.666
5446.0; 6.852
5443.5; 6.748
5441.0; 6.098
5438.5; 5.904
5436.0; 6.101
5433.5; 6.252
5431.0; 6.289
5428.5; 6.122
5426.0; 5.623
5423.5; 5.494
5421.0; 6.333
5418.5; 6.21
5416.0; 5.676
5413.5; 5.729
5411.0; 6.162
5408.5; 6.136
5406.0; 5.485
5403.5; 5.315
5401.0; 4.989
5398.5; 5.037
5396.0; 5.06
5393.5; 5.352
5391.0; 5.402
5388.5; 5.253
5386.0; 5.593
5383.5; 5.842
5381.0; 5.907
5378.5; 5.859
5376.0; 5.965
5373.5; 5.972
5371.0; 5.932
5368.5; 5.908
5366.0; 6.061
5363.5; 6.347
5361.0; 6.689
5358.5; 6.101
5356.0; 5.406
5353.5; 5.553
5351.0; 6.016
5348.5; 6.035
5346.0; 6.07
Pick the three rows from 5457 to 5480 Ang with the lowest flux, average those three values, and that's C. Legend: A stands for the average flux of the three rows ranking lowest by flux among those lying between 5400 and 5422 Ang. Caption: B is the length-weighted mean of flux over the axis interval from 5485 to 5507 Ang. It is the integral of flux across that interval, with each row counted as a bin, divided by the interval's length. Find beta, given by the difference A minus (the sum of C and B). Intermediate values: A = 5.26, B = 6.3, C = 5.4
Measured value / -6.49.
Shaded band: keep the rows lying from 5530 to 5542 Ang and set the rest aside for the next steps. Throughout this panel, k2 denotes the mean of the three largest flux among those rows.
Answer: 6.2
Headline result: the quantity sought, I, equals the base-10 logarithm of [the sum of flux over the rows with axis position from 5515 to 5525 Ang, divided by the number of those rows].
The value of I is 0.82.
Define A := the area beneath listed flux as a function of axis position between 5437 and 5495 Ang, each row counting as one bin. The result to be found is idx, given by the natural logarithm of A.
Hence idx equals 5.87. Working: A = 355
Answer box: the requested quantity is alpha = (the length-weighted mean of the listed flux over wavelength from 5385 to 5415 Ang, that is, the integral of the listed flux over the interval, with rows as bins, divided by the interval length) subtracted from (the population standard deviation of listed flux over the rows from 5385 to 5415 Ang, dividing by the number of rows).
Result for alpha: -5.09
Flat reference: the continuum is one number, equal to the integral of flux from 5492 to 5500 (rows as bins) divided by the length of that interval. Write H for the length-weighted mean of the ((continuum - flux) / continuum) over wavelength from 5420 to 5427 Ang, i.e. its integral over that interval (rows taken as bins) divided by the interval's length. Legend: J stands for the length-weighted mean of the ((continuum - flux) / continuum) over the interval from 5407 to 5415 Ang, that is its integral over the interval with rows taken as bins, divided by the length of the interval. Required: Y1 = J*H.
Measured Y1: 0.005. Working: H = 0.088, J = 0.060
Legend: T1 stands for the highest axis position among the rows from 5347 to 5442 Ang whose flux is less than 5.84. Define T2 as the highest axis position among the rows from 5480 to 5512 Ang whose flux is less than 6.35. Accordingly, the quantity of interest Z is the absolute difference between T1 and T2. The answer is 67.5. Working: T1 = 5426.0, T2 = 5493.5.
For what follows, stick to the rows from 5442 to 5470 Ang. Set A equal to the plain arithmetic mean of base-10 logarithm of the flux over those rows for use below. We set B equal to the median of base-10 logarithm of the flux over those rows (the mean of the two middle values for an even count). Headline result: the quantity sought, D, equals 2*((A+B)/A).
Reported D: 4.03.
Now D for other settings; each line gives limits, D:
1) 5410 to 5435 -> 4.03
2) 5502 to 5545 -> 4.00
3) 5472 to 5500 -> 3.98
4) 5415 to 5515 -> 4.01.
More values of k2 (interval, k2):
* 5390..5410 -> 5.7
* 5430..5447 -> 6.6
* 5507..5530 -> 7.2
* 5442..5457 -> 6.8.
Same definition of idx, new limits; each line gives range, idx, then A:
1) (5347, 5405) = 5.80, 332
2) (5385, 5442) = 5.79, 326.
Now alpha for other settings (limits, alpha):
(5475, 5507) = -5.73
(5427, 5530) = -5.73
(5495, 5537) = -5.88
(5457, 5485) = -5.55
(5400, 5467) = -5.57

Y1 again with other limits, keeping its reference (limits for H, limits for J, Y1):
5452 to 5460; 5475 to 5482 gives 0.009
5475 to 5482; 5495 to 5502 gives -0.005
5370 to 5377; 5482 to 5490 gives 0.003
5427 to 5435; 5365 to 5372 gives 0.002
